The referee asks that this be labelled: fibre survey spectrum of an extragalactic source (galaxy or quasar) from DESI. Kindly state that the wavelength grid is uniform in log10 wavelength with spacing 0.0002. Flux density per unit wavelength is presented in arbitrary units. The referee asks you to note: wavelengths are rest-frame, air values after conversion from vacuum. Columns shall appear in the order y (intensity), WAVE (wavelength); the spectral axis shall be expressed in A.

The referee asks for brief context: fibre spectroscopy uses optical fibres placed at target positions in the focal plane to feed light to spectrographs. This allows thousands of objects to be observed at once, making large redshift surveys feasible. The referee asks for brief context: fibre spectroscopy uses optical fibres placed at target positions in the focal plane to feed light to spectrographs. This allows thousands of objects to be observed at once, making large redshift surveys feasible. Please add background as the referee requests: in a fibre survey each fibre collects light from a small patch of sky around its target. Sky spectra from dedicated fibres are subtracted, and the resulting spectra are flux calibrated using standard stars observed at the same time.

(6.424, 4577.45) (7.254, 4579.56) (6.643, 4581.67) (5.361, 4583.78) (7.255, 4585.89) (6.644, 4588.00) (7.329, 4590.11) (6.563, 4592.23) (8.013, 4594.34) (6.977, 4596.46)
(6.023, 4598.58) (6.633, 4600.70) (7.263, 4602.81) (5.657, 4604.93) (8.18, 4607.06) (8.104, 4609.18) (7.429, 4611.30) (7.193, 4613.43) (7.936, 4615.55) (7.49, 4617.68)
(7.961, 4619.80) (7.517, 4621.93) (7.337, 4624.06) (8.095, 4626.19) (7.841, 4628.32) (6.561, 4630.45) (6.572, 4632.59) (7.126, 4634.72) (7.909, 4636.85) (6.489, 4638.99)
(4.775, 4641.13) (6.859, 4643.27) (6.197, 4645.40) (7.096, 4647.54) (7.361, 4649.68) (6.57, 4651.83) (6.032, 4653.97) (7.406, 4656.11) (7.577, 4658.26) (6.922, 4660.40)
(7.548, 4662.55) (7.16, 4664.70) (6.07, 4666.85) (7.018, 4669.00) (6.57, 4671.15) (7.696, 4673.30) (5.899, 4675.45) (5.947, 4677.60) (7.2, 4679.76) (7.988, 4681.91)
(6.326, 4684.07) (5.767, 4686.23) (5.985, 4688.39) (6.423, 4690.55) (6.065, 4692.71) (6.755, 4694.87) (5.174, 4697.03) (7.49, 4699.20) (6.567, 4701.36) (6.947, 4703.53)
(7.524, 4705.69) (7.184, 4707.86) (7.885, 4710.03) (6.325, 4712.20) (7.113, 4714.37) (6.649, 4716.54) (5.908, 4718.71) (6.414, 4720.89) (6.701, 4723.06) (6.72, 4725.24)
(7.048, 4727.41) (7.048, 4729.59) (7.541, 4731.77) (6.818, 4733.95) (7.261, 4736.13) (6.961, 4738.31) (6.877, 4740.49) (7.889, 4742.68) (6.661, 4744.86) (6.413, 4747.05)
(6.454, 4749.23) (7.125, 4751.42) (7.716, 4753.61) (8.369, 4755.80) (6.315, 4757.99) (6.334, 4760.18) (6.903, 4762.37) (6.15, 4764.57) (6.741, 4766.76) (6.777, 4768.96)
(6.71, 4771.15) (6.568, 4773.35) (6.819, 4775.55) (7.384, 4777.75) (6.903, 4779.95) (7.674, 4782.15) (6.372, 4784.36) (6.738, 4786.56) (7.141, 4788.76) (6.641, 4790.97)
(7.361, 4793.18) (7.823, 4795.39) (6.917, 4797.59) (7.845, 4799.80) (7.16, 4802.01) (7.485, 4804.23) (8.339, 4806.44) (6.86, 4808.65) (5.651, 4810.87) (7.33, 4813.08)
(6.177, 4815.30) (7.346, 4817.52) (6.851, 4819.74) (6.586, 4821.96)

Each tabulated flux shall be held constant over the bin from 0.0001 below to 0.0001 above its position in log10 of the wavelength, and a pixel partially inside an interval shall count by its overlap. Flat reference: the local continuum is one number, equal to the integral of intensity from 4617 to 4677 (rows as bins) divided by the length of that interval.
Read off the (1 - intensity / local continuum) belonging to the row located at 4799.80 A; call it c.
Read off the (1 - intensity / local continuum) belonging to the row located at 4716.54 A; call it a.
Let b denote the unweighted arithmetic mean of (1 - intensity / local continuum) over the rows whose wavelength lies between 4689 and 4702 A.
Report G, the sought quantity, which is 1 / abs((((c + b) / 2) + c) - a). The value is 5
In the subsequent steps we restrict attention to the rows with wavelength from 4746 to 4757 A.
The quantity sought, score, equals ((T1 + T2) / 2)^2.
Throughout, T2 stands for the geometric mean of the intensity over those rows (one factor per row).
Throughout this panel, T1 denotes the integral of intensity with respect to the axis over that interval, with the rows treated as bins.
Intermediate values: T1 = 79.3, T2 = 7.2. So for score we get 1871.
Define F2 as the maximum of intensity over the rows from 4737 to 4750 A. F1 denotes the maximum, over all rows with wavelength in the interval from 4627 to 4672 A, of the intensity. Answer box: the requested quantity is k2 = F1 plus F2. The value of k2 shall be 15.8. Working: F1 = 7.909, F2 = 7.889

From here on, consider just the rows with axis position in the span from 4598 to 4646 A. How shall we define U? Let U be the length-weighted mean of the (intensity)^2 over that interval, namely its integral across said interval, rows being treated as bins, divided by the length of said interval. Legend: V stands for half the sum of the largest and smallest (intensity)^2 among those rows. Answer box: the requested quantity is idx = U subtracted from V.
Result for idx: -6.5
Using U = 51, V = 45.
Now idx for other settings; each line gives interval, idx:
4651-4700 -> 0.2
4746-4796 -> 5.7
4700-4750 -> 0.5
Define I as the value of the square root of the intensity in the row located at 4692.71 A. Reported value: 2.46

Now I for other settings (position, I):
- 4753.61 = 2.78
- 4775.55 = 2.61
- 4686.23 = 2.40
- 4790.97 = 2.58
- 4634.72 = 2.67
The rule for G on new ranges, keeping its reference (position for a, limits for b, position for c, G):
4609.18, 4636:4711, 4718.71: 2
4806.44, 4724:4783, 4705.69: 13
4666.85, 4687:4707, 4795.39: 4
